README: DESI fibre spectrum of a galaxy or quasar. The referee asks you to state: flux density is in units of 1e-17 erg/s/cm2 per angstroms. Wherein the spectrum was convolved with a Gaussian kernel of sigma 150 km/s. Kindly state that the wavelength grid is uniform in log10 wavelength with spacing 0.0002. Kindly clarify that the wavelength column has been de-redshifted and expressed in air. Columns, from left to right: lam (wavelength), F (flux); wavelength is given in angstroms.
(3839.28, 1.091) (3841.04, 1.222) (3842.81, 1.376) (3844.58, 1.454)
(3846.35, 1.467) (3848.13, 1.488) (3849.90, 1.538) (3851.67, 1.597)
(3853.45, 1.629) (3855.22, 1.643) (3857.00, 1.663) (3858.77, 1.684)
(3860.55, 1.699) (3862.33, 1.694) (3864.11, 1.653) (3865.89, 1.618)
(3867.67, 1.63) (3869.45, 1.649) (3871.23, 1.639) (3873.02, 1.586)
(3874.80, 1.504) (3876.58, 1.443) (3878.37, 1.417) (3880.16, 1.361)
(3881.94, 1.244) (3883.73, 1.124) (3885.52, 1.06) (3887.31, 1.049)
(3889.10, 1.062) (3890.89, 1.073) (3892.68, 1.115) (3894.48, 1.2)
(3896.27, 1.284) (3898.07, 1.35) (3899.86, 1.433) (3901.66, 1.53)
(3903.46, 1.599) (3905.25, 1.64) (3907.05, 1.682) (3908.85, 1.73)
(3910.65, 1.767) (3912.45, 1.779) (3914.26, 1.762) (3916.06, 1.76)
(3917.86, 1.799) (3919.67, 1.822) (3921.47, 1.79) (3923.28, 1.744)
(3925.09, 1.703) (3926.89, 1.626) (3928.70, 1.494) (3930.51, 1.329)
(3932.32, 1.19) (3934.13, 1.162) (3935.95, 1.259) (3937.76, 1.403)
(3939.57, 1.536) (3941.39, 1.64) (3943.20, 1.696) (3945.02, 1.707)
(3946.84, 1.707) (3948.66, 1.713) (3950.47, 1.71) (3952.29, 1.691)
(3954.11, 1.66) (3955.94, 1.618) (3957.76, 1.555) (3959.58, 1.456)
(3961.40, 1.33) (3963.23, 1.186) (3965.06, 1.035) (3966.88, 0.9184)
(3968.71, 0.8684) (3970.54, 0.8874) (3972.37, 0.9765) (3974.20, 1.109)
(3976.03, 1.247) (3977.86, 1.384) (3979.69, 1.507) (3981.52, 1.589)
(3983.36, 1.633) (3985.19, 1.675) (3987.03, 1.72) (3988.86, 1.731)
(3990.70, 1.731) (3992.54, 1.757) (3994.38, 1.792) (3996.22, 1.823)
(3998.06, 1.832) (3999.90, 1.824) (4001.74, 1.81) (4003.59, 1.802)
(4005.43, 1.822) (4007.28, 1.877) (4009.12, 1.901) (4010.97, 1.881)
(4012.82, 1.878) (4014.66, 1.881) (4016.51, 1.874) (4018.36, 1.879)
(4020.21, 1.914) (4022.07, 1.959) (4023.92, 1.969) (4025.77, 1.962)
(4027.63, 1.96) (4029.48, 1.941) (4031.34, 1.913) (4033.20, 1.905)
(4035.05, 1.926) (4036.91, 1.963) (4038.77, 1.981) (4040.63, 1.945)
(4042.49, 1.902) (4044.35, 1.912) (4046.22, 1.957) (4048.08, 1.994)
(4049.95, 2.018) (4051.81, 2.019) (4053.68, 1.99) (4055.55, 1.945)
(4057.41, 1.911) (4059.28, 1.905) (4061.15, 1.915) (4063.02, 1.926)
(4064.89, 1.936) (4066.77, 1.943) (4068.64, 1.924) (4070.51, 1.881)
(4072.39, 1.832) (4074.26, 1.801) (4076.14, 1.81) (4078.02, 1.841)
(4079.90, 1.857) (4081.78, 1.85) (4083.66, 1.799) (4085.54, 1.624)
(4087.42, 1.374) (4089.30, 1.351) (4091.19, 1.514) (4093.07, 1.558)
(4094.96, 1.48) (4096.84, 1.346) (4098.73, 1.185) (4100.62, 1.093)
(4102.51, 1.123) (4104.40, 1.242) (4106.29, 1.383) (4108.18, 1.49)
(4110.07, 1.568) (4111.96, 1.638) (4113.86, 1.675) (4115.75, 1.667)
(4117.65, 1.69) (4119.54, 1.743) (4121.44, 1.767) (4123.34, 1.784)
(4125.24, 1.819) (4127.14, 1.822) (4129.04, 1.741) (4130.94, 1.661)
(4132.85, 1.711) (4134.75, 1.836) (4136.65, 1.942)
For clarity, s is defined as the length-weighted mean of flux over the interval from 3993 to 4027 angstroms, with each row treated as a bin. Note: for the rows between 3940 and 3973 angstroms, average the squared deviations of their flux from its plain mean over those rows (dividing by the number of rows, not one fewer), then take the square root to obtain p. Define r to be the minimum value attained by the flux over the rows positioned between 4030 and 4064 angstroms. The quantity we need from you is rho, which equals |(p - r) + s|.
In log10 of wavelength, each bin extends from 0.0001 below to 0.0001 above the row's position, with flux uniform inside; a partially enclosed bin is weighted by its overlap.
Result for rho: 0.29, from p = 0.32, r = 1.902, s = 1.9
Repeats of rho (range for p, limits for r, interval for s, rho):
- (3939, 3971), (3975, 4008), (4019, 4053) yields 1.01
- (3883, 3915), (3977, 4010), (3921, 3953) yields 0.45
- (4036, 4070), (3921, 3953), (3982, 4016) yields 0.67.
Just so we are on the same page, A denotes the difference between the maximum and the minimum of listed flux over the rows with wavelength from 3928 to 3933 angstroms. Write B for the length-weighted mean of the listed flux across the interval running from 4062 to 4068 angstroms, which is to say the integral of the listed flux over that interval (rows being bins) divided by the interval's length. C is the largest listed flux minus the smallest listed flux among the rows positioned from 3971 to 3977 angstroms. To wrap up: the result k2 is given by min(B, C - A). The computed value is -0.03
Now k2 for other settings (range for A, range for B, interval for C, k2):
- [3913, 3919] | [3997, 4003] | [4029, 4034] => 0.00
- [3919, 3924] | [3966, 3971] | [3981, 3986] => 0.01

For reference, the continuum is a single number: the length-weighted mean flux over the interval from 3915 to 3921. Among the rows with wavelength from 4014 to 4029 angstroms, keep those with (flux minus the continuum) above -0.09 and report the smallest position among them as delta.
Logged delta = 4014.66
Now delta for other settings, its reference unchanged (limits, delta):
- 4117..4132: 4119.54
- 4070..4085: 4070.51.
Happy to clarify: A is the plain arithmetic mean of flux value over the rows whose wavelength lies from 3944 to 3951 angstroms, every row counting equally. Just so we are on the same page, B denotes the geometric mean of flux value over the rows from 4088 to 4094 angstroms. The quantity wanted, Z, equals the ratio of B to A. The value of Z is 0.86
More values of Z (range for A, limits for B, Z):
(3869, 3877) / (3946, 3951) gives 1.09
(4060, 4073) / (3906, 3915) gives 0.91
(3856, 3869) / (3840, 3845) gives 0.81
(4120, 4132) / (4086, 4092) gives 0.80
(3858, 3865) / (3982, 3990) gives 1.00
